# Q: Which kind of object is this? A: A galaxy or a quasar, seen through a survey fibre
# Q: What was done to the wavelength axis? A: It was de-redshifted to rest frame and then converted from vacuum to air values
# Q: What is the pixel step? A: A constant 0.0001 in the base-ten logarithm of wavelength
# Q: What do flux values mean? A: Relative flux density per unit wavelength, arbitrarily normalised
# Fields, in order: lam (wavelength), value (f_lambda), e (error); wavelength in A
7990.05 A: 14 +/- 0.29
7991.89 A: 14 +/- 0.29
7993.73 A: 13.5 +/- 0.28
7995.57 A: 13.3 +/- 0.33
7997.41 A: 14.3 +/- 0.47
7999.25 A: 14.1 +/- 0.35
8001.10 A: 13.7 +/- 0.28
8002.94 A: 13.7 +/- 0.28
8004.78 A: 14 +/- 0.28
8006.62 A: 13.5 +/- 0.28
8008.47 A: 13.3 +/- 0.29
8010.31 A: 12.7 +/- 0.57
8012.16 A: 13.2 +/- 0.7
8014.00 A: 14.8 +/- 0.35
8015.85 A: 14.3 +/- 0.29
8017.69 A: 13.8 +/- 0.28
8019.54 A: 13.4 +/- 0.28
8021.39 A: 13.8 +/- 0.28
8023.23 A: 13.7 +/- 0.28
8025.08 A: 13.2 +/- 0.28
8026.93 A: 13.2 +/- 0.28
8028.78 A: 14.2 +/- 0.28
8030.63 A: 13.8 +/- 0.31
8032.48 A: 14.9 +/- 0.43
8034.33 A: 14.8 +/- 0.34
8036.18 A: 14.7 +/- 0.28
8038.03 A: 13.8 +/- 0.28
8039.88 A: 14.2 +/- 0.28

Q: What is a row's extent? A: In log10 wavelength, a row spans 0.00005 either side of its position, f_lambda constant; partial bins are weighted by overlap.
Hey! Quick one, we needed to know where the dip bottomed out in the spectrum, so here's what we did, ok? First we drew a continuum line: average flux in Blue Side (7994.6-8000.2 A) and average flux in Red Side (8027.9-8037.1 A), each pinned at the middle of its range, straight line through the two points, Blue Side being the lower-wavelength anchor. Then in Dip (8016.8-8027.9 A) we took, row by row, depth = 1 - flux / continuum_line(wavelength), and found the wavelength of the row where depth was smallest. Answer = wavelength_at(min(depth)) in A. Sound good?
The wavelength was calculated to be 8017.69 A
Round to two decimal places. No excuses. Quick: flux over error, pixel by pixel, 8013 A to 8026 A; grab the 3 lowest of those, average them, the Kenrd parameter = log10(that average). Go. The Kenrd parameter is 1.66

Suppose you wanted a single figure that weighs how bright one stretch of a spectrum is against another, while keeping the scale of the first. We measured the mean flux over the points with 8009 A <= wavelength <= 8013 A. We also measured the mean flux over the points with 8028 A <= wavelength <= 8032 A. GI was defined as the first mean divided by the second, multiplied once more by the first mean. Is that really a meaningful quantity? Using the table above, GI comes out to 12.0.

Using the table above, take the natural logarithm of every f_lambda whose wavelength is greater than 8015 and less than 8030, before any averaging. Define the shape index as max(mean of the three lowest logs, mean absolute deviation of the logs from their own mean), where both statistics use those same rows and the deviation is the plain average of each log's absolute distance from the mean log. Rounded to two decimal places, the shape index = 2.59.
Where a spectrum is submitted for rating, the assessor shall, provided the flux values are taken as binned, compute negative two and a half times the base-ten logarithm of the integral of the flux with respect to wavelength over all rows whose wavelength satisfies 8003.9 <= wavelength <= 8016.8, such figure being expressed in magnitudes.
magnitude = -5.6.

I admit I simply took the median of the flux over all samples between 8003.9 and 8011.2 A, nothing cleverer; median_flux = 13.4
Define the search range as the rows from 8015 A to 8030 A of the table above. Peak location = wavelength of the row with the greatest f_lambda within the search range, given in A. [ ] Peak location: 8015.85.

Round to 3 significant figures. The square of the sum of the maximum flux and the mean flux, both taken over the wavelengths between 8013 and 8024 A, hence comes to 828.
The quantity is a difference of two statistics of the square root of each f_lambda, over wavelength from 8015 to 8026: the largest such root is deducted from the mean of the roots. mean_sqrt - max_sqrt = -0.080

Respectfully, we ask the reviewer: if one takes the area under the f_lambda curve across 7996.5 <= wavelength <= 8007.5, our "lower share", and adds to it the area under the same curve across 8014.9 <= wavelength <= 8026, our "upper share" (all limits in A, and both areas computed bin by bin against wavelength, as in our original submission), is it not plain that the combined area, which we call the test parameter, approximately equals 305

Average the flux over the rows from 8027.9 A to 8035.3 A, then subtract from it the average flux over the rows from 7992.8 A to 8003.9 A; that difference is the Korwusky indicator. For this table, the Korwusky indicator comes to 0.7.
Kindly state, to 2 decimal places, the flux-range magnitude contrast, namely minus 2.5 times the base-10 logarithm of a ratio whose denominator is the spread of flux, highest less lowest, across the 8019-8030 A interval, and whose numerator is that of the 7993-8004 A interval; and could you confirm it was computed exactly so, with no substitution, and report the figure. 0.00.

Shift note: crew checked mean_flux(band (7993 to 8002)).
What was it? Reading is 13.78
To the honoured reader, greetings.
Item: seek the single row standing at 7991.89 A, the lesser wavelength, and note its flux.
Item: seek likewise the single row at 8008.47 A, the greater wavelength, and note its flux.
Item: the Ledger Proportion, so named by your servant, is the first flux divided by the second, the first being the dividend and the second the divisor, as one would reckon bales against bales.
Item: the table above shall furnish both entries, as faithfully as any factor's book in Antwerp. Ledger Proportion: 1.05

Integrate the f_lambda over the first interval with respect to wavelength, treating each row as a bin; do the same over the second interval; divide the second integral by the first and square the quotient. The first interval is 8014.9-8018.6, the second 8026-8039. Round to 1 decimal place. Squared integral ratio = 12.6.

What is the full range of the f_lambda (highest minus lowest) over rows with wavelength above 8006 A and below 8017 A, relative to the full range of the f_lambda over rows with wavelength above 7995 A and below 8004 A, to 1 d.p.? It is 2.1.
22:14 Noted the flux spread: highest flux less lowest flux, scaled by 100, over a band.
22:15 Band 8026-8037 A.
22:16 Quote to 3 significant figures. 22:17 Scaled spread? 170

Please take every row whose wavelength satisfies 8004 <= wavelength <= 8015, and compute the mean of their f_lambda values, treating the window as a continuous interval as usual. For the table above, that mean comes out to 13.58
